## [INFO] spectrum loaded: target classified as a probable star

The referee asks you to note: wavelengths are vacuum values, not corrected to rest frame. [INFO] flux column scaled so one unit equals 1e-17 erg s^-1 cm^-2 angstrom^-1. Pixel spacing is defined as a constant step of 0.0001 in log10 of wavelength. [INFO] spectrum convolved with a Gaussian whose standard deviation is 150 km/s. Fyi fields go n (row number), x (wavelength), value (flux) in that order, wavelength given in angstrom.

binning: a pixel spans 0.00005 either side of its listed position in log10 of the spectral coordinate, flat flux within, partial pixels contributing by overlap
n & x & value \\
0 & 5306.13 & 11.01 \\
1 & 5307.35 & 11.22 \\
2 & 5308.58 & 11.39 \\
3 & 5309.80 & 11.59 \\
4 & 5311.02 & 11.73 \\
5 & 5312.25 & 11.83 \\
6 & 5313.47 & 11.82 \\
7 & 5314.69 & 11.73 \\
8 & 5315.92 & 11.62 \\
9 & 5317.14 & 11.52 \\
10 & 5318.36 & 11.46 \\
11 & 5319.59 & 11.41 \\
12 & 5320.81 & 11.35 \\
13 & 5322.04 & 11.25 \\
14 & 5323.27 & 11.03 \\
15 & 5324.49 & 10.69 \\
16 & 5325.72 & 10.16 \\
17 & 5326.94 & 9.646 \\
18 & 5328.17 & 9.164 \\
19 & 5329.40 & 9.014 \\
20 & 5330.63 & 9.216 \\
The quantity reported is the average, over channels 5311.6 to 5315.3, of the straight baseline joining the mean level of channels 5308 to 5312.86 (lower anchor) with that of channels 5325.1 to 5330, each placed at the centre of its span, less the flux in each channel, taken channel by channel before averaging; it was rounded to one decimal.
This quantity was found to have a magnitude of -0.5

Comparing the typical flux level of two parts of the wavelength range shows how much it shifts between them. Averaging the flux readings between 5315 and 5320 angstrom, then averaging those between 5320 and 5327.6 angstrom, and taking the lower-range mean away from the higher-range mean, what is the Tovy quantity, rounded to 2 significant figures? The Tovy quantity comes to -0.81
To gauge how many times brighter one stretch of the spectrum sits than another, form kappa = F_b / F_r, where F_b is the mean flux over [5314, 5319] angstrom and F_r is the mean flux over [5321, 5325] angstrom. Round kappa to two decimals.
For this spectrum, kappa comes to 1.05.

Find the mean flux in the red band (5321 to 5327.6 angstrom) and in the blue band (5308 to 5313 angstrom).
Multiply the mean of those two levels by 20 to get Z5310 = 222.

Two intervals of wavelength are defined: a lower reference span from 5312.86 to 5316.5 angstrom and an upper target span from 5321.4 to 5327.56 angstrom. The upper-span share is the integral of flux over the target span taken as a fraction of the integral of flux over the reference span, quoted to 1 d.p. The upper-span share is 1.5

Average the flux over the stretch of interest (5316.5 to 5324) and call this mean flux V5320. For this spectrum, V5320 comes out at 11.3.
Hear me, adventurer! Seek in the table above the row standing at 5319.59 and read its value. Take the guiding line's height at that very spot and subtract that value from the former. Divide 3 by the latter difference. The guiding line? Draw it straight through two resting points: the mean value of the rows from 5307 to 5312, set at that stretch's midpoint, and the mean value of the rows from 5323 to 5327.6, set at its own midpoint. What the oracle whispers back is -5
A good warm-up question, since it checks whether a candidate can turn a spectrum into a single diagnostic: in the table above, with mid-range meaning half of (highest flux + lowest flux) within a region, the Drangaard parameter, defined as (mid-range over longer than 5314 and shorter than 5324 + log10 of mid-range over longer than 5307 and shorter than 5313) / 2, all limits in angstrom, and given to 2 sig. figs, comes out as 6.2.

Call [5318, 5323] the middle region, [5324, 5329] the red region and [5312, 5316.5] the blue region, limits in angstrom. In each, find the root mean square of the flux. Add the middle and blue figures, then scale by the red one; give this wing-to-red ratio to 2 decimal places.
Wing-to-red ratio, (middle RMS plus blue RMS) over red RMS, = 2.33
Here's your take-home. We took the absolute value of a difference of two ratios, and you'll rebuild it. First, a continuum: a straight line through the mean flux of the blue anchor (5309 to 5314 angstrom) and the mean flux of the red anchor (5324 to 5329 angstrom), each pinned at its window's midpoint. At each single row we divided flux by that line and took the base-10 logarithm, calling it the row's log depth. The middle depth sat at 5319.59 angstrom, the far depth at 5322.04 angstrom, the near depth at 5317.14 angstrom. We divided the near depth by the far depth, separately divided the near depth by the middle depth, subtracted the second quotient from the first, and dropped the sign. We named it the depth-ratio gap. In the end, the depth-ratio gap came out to 0.14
